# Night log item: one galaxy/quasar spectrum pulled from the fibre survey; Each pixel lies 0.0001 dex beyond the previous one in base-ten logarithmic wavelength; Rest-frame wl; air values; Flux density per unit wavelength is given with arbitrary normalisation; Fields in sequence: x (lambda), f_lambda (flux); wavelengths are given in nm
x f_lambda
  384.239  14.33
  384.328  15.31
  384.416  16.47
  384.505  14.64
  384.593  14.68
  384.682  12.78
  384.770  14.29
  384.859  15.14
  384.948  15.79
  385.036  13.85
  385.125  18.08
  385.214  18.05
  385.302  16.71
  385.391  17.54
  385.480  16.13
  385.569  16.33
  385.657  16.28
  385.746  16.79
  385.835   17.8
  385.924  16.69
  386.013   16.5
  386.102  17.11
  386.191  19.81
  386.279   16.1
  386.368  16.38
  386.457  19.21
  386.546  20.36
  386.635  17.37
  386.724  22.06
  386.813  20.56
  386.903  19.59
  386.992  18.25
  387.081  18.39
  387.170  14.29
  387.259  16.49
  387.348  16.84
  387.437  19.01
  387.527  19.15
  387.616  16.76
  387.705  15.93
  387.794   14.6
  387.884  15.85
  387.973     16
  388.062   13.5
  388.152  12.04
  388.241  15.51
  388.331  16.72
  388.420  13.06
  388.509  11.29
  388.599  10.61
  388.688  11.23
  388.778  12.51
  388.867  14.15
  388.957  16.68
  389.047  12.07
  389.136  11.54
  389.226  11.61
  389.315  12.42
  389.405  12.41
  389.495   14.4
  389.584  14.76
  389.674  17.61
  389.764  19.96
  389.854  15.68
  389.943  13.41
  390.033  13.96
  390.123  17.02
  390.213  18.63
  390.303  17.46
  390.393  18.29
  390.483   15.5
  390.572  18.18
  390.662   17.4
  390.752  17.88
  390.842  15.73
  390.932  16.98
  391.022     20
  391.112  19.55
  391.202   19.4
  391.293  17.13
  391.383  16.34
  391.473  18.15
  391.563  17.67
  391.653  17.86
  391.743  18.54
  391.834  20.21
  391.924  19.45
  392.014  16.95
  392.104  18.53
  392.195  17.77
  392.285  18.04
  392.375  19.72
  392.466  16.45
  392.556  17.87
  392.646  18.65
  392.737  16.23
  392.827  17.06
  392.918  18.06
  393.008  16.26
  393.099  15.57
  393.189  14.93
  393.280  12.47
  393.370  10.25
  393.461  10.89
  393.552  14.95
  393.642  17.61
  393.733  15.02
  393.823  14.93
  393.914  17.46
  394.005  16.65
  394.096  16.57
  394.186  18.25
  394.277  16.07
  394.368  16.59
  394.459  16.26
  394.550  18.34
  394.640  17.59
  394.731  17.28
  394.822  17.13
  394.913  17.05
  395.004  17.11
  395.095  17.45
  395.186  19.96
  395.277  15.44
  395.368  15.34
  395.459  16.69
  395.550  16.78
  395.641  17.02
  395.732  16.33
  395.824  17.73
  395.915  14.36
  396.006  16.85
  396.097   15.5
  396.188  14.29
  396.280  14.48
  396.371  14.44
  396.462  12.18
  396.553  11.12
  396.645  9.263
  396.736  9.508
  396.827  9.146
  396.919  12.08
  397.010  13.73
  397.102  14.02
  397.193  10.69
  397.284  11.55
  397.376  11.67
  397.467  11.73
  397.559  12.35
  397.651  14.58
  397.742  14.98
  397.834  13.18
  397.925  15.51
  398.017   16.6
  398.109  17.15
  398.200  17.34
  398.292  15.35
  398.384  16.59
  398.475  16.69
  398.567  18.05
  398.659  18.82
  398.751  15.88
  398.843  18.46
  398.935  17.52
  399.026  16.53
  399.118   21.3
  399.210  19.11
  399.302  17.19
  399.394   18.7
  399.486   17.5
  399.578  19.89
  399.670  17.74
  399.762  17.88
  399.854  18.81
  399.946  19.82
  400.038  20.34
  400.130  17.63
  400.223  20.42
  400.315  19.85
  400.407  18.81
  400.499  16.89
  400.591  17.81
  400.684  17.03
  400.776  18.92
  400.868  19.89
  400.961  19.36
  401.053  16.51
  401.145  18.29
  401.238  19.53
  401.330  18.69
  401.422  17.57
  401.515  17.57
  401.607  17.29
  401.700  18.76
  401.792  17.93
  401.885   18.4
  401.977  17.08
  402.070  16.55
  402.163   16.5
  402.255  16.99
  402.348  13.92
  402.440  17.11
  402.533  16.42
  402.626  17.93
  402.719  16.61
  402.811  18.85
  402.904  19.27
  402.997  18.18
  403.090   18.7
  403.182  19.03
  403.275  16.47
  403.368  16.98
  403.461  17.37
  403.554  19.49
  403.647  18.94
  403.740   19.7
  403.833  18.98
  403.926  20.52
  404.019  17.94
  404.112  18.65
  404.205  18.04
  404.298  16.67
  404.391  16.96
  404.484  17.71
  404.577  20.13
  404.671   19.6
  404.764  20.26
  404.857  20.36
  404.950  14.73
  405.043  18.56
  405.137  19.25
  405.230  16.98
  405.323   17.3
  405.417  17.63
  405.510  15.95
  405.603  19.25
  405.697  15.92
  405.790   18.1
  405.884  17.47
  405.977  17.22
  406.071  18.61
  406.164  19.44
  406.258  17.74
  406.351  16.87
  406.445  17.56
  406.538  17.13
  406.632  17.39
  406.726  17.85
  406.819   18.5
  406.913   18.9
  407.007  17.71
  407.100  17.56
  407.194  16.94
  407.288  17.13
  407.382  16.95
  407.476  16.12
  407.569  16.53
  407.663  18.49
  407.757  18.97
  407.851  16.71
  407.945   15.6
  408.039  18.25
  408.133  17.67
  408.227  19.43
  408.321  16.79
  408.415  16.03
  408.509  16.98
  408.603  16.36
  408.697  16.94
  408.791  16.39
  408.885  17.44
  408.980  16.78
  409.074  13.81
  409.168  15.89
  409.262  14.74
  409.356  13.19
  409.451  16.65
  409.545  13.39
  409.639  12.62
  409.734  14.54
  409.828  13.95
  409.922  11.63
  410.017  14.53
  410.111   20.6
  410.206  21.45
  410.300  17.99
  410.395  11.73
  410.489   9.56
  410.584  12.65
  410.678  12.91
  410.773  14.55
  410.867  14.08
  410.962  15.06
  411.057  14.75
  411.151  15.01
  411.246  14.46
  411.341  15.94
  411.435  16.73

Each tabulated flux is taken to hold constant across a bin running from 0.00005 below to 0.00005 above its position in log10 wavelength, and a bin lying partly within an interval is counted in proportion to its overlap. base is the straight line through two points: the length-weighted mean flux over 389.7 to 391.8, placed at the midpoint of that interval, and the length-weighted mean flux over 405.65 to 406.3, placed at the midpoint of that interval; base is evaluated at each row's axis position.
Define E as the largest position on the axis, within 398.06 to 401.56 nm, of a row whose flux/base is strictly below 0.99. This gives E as 401.053 nm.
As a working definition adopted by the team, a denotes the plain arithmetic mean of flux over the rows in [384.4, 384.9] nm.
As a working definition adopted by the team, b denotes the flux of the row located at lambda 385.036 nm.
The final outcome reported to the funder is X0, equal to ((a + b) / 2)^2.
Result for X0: 203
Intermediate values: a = 14.7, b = 13.85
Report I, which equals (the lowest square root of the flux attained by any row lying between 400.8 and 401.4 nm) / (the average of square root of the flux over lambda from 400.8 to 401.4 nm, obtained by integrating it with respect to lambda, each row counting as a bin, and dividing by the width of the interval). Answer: 0.94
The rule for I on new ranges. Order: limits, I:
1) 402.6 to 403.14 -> 0.95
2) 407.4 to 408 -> 0.96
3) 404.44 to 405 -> 0.89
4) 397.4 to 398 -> 0.92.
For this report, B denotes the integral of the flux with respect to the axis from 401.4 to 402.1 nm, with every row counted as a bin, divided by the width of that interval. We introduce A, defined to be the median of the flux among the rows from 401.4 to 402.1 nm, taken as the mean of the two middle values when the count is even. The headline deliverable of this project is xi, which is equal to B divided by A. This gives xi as 1.01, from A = 17.6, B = 17.7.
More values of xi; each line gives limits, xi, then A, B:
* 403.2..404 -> 0.98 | 19.0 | 18.5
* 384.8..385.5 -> 1.00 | 16.4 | 16.4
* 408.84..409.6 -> 0.99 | 15.3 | 15.2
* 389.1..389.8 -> 1.07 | 13.4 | 14.3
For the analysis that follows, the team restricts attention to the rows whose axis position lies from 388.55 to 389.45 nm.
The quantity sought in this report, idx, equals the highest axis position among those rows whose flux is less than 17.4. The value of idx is 389.405 nm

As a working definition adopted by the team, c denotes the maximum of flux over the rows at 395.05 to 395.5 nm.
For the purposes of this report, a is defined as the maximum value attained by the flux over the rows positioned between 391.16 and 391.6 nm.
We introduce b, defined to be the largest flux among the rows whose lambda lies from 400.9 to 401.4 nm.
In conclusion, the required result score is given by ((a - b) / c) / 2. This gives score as 0.00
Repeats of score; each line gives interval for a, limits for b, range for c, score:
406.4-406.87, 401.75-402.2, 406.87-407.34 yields 0.00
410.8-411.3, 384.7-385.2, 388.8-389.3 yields -0.09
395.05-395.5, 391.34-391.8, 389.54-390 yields 0.04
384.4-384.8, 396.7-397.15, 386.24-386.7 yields 0.06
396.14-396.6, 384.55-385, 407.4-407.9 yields -0.03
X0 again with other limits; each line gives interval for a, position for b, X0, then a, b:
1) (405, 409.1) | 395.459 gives 290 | 17.4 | 16.69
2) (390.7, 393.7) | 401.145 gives 312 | 17.1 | 18.29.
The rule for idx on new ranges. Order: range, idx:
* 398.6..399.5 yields 399.302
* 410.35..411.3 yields 411.246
